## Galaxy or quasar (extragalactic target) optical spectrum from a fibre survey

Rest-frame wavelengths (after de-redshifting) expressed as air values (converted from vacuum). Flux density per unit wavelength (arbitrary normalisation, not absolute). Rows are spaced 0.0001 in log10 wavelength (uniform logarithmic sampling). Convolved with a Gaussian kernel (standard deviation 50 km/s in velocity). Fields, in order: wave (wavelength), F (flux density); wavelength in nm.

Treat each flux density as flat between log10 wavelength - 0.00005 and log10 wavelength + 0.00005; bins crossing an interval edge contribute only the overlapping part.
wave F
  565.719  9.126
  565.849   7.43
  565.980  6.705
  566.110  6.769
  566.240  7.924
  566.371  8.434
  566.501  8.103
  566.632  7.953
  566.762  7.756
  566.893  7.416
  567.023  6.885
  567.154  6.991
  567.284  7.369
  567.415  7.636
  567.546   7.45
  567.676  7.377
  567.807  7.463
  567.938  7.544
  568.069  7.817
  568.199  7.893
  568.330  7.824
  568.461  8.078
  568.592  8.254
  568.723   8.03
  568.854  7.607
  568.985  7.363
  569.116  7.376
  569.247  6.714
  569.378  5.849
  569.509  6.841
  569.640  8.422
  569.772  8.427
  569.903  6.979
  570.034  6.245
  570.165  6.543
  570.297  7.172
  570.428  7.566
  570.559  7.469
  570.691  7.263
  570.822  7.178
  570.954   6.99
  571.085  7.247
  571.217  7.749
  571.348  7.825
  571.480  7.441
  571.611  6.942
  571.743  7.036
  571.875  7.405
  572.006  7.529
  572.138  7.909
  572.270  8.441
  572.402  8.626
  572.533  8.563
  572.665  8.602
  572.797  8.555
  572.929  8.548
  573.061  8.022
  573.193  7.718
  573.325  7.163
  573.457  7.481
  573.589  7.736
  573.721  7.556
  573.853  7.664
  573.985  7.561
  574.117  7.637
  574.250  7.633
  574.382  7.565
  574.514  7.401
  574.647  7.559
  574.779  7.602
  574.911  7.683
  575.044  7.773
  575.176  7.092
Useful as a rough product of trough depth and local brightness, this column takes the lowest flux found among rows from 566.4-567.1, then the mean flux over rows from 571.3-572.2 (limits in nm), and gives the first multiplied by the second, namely 51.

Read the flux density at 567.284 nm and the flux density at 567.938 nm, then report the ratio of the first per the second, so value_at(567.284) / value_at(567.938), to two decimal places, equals 0.98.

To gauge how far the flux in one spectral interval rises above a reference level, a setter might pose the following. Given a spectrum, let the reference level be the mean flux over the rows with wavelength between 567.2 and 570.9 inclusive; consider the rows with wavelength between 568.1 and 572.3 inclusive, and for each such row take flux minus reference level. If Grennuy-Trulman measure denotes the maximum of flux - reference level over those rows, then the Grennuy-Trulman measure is 1.0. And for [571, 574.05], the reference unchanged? 1.2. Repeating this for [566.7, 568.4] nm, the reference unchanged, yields 0.5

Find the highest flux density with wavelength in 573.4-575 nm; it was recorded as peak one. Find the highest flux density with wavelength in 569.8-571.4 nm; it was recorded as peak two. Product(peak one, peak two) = 61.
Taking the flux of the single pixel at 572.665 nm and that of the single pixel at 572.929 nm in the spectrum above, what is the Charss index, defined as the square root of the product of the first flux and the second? 8.6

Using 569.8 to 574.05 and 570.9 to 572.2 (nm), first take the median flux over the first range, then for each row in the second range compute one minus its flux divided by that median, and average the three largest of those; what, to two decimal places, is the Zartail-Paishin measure 0.07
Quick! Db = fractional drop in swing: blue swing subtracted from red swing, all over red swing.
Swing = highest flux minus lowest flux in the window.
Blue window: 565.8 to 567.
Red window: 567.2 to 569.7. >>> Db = 0.3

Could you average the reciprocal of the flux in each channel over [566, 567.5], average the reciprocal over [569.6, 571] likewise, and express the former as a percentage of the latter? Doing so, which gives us 96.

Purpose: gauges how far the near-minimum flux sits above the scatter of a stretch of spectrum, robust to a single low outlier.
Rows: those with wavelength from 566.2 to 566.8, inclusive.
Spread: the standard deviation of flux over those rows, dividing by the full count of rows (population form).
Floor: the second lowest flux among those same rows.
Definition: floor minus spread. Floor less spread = 7.7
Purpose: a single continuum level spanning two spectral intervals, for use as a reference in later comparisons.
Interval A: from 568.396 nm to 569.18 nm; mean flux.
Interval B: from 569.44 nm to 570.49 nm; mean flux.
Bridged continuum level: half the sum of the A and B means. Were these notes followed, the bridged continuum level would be 7.53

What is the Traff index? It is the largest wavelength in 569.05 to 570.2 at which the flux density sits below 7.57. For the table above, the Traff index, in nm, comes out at 570.165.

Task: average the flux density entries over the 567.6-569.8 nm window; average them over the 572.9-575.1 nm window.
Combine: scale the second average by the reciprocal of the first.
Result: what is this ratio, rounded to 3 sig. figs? 1.01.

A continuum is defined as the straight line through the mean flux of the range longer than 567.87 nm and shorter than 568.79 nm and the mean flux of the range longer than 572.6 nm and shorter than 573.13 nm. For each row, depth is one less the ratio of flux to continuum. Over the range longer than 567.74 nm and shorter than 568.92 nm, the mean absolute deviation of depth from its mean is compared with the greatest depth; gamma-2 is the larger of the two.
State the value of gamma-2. 0.05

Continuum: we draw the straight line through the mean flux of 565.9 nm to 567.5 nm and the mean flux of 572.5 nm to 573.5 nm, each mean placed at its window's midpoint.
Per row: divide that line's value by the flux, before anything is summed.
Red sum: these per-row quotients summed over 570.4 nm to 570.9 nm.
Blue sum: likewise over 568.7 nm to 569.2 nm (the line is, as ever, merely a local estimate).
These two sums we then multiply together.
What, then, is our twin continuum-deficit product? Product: 17.3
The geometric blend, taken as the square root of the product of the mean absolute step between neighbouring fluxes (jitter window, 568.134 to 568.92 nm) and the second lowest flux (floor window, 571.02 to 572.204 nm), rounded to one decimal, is 1.3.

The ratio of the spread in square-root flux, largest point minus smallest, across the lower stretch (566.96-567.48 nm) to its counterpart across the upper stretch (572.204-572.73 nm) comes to 4.4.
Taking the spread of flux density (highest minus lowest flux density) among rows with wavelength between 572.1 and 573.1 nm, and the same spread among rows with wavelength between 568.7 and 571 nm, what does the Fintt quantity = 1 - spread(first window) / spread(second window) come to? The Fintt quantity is 0.7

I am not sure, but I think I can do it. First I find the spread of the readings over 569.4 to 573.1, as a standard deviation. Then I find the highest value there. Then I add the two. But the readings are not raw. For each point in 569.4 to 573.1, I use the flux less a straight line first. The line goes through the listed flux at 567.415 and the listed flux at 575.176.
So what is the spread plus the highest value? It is 2.1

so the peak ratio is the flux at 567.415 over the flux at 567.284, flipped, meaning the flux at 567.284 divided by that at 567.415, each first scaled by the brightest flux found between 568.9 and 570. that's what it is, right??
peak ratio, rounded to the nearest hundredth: 0.97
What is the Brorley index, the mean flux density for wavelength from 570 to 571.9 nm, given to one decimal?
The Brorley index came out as 7.2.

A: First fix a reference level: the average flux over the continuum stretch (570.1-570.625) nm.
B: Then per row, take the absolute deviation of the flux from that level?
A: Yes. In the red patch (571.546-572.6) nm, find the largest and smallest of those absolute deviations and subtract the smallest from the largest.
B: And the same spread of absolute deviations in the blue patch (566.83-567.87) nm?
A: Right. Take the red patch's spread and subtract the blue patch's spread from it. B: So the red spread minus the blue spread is 1.0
